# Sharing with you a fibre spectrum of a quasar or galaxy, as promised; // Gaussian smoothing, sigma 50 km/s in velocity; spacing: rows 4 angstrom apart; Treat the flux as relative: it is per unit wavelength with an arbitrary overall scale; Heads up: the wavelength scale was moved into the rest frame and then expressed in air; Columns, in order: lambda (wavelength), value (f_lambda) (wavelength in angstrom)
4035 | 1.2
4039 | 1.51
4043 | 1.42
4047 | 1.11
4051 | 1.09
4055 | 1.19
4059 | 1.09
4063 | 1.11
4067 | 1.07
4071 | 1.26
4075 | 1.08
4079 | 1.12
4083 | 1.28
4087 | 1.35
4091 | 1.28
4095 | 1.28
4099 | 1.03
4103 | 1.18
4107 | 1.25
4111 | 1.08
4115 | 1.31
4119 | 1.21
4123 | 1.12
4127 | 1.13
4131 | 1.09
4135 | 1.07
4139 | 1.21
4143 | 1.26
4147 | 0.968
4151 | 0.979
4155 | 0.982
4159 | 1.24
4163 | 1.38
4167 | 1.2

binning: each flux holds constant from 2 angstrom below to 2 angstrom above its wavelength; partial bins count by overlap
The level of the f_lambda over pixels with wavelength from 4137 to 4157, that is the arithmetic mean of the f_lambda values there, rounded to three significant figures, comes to 1.08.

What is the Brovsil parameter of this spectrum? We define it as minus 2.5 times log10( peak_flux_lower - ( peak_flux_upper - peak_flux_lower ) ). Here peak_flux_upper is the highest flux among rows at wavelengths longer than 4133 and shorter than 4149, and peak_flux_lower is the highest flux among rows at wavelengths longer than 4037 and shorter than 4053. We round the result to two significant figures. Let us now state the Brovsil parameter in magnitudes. -0.61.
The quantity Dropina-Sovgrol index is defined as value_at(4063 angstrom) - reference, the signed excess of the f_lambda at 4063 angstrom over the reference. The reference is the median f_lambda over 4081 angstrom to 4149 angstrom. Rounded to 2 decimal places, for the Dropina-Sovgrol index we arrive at -0.10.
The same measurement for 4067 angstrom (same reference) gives -0.14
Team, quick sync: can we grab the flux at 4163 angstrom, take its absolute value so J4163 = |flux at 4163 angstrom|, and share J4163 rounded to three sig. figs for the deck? 1.38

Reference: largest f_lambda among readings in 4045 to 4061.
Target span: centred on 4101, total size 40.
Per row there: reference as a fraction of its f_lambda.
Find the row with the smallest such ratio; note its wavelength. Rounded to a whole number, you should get 4087 angstrom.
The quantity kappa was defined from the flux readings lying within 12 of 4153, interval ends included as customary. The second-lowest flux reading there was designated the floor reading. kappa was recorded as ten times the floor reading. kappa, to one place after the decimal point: 9.8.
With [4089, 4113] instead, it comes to 10.8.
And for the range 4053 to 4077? 10.8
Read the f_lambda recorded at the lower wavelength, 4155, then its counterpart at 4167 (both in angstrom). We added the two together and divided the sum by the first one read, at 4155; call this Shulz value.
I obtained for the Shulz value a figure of 2.22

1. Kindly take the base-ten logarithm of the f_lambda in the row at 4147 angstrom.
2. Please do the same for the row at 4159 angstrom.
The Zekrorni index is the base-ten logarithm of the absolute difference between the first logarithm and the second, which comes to -1.0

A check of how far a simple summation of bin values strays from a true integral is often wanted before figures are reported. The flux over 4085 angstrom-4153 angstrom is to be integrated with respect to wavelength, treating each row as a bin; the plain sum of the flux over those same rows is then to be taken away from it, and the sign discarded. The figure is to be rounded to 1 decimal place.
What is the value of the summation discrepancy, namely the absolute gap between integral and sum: 59.4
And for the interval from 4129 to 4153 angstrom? 19.7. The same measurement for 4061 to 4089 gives 24.8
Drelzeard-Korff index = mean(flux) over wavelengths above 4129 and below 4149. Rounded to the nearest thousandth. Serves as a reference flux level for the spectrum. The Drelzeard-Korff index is 1.120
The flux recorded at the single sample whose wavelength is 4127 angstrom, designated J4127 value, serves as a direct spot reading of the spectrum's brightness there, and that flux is 1.13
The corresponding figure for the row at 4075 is 1.08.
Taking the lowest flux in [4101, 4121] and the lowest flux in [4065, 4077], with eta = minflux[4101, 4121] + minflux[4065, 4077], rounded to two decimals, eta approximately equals 2.15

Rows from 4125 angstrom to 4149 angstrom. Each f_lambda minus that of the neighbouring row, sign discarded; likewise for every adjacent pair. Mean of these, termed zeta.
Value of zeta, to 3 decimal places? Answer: 0.108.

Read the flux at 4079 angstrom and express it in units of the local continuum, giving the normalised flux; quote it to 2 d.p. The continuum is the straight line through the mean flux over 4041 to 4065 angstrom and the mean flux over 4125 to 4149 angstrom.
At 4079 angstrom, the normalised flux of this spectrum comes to 0.97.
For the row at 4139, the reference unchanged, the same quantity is 1.08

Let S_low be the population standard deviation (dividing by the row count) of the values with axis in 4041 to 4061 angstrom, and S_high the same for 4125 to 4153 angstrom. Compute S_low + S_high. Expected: 0.23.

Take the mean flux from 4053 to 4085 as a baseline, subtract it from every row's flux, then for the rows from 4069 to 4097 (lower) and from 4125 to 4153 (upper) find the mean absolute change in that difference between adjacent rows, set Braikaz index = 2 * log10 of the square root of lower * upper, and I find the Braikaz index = -2.10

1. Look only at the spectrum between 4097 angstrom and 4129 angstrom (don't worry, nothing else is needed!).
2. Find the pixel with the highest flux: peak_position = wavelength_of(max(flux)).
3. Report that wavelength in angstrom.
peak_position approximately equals 4115 angstrom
